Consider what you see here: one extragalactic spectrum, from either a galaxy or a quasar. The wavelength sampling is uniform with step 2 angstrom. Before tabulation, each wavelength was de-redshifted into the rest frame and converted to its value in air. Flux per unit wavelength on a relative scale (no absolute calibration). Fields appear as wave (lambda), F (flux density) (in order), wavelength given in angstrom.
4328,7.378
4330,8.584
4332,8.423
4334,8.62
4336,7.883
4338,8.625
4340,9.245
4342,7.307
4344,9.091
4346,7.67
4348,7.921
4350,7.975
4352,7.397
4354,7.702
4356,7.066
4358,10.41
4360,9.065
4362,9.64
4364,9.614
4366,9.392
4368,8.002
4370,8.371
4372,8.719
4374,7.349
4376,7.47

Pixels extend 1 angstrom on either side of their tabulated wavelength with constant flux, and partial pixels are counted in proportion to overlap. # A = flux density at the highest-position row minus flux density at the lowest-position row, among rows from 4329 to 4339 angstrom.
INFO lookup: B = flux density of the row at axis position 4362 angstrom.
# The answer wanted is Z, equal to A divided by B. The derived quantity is 0.00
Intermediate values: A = 0.0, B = 9.64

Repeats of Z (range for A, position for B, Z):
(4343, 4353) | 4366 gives -0.18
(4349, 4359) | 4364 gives 0.25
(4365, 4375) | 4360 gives -0.23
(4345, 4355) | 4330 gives 0.00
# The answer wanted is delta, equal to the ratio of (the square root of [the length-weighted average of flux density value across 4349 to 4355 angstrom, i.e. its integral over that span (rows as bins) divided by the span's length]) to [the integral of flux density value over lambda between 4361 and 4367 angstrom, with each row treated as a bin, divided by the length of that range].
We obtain 0.29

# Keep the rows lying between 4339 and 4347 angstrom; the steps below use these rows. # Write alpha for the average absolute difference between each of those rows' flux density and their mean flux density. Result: 0.84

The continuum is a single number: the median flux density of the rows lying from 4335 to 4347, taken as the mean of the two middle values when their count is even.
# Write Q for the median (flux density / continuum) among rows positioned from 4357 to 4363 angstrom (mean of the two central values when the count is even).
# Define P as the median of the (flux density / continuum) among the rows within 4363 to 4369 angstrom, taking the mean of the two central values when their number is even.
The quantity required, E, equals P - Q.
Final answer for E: -0.03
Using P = 1.14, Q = 1.17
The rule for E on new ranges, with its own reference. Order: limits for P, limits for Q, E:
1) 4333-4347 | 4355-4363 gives -0.09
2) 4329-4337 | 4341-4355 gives 0.10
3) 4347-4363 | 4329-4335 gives -0.08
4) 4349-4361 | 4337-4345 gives -0.12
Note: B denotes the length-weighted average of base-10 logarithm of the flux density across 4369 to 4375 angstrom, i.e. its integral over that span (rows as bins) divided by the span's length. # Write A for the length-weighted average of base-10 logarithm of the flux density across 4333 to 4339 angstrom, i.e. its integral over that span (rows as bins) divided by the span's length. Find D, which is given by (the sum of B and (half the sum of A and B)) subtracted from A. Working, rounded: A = 0.923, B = 0.910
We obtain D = -0.90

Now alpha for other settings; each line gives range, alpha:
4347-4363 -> 0.98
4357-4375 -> 0.75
